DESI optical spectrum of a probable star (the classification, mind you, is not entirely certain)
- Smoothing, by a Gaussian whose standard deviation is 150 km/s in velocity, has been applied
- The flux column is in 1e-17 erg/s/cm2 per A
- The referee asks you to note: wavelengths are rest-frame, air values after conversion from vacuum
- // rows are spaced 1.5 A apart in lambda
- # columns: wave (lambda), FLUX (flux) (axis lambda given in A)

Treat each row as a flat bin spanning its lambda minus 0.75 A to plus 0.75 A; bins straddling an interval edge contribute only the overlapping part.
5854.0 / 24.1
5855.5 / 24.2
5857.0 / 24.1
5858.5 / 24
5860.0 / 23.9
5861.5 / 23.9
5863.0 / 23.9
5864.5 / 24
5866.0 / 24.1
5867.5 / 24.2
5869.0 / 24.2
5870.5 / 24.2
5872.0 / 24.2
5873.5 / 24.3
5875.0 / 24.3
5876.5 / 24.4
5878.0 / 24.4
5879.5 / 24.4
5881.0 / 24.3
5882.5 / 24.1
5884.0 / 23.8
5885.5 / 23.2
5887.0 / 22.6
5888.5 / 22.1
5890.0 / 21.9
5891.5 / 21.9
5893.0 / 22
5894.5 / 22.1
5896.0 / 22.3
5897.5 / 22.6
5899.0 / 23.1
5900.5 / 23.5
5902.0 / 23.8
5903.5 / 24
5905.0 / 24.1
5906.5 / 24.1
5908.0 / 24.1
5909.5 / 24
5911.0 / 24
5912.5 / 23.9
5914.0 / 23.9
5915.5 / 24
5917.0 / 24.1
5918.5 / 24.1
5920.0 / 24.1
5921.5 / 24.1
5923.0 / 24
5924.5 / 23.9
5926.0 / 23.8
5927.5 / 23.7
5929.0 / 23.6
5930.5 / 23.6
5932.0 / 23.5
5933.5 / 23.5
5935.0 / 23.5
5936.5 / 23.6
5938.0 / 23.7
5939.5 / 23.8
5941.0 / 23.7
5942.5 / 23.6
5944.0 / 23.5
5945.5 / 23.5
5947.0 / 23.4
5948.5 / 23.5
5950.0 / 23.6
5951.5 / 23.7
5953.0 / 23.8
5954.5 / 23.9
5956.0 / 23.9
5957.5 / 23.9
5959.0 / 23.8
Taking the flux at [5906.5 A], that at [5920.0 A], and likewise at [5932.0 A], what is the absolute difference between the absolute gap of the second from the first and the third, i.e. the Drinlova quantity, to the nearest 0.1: 23.5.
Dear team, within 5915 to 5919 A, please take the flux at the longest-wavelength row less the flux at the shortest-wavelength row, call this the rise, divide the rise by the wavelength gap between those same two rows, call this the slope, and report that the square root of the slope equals 0.18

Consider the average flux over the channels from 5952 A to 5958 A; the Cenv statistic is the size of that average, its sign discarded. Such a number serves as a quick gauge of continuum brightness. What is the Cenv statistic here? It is 23.9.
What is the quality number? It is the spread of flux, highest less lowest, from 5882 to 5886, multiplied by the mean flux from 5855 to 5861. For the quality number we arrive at 21.6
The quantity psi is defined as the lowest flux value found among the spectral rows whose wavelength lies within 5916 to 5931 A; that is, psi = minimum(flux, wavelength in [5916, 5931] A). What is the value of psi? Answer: 23.6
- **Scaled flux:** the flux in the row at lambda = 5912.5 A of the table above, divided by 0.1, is 239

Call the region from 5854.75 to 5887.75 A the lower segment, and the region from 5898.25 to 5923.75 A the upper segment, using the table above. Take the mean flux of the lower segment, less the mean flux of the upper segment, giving 0.10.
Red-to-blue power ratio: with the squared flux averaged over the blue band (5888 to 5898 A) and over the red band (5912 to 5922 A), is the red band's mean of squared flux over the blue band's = 1.18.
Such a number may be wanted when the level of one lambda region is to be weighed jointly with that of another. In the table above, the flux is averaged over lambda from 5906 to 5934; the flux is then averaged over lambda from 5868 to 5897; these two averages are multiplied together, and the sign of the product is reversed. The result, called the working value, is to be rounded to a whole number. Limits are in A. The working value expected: -559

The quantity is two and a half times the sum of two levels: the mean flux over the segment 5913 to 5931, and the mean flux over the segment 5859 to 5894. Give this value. 119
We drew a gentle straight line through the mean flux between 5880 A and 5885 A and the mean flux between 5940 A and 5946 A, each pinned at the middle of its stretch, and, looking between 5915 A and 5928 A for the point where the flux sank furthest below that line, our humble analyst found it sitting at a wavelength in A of 5927.5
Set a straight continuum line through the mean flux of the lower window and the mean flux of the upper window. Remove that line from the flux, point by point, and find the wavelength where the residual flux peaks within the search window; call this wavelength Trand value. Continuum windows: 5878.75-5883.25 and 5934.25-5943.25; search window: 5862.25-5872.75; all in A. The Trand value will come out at 5872.0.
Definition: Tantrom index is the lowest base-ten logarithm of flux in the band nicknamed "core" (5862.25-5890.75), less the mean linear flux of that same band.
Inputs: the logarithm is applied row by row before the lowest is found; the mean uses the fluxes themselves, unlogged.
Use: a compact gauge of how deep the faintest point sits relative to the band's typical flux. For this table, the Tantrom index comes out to -22.5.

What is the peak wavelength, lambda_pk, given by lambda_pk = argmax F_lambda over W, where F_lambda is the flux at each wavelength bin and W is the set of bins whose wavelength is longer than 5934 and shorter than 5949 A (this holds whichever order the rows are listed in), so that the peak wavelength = 5939.5 A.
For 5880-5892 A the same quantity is 5881.0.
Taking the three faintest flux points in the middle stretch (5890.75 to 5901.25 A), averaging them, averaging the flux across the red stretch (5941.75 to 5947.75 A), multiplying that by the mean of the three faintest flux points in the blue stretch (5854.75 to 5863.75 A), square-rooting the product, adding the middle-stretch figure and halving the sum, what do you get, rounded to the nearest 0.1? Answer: 22.8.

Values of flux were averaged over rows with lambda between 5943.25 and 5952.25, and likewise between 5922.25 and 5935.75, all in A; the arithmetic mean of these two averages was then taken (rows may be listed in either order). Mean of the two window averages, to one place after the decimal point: 23.6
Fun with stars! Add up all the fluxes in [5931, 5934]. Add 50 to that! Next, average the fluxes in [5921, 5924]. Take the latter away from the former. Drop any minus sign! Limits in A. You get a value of 73.0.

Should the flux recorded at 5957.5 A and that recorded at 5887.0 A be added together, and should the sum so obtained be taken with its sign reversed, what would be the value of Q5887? -46.5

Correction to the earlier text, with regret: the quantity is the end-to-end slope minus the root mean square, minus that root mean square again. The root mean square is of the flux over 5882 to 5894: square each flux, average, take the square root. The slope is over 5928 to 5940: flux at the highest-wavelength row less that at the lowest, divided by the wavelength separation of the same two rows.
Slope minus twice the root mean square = -45.4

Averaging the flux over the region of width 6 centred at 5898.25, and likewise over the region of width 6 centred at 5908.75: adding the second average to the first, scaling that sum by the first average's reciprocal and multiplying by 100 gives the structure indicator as 205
